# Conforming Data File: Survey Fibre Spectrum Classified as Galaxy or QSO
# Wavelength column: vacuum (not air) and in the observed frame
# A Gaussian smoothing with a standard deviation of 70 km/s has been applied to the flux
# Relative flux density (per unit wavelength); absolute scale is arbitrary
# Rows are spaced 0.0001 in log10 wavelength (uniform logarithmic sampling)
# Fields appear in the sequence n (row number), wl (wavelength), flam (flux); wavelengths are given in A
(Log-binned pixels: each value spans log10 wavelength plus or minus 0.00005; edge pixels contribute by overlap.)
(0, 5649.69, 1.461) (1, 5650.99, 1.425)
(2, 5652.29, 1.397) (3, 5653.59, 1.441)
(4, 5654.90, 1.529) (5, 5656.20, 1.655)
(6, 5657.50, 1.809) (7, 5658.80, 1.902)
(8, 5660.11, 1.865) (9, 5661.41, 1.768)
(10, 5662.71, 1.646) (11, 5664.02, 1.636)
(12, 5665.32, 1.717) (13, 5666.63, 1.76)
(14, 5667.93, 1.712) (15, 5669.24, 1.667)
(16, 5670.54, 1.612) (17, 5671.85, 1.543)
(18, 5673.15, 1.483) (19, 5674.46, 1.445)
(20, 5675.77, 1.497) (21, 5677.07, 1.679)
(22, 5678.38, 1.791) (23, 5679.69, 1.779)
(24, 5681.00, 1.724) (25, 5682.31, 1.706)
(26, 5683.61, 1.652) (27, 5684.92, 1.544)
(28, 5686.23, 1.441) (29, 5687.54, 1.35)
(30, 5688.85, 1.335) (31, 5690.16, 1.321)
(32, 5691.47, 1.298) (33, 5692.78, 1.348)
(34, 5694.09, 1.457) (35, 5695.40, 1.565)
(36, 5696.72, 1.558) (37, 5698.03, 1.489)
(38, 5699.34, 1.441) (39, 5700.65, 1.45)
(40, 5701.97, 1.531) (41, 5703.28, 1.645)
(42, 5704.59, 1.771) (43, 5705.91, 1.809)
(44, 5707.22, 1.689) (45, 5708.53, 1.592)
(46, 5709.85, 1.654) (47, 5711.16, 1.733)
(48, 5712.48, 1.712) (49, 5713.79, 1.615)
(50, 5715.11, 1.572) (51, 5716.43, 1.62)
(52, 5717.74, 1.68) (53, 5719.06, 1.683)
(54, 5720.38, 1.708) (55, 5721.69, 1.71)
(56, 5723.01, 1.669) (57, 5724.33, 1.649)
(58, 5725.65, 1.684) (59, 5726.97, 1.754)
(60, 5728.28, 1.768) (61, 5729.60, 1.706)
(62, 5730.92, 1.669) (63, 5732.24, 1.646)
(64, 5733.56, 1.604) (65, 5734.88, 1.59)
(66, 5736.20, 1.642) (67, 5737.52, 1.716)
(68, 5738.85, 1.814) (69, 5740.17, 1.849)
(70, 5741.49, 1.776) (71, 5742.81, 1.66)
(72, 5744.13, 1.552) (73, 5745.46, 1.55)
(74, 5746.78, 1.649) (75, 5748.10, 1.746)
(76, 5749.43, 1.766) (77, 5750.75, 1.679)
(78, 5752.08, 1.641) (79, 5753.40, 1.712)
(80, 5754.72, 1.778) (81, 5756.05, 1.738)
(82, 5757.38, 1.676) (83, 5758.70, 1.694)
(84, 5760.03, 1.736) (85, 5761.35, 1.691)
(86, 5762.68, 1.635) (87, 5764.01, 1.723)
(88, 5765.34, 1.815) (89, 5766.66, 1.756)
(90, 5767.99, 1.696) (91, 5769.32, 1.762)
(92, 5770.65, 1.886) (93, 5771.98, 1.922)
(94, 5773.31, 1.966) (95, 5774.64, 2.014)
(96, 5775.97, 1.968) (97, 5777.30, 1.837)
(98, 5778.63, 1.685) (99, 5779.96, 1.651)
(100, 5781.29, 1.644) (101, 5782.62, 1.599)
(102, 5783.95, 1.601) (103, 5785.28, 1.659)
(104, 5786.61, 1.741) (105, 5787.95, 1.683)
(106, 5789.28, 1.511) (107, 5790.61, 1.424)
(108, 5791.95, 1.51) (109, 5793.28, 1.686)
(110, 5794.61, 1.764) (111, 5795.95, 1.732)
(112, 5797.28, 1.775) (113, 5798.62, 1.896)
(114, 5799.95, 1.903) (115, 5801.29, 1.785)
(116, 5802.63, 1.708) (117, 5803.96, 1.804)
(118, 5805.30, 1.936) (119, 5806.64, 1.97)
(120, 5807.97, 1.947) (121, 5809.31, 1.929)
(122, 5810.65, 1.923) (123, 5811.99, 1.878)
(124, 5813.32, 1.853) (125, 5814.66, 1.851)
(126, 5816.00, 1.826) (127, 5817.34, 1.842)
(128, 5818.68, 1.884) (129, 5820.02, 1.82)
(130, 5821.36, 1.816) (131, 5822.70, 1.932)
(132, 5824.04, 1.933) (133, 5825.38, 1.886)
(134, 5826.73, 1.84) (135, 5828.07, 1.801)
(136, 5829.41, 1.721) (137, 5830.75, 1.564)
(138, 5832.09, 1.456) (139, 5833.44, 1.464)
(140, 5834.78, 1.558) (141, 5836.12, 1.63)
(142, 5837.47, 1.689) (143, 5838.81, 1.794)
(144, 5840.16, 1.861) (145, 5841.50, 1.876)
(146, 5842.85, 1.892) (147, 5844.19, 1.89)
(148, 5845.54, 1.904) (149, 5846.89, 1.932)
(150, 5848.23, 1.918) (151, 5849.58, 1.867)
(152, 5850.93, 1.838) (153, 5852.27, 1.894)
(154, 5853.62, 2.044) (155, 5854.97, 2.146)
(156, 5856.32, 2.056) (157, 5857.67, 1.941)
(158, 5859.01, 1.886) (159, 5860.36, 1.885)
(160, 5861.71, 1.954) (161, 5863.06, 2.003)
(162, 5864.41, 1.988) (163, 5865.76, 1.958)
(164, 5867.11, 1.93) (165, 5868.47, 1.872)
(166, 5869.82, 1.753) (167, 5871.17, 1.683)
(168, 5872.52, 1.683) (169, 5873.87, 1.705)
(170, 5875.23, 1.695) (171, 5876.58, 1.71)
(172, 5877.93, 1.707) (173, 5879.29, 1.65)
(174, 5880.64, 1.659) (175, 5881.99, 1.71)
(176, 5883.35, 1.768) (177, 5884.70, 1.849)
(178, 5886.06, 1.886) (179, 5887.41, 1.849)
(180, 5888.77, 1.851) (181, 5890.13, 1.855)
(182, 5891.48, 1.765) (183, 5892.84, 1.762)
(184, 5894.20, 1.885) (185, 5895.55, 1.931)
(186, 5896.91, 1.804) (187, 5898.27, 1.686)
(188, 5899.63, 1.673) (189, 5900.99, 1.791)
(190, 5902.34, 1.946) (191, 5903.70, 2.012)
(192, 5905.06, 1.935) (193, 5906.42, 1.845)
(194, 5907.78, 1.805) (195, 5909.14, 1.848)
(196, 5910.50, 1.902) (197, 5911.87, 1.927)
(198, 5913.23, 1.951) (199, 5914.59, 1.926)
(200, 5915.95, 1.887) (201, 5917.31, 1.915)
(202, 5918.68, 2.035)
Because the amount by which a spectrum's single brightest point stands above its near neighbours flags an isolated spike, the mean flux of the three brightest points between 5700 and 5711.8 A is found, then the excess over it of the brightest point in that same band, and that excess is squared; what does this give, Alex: 0.0014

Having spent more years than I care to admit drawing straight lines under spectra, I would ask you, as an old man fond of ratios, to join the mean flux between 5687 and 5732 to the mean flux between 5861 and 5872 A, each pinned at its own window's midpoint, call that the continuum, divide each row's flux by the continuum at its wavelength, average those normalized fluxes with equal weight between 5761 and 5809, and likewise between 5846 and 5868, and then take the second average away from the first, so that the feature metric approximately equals -0.03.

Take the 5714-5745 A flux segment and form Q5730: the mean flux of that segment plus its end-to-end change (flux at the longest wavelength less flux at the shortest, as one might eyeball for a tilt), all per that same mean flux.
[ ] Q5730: 0.99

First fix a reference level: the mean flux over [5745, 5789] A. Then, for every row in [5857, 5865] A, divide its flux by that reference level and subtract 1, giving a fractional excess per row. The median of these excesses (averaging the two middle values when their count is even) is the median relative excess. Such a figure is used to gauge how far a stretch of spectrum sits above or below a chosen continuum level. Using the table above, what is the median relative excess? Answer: 0.12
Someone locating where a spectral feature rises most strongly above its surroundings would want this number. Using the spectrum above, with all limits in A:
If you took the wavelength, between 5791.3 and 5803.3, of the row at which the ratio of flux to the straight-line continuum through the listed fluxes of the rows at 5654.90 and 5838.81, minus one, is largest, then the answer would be 5799.95 A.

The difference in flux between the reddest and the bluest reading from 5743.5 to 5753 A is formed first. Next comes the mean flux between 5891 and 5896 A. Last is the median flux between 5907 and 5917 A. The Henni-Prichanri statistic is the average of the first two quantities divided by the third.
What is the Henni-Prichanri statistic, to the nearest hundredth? 0.51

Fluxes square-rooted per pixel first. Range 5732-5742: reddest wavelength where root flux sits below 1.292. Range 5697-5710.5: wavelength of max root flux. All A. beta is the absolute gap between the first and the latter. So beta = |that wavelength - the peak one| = 30.3 A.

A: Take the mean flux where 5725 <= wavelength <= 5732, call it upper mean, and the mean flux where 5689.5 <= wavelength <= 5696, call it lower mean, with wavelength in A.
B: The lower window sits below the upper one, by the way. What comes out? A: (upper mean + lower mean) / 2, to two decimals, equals 1.56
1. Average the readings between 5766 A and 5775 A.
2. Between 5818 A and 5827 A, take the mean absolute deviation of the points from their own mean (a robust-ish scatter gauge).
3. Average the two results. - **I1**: 0.95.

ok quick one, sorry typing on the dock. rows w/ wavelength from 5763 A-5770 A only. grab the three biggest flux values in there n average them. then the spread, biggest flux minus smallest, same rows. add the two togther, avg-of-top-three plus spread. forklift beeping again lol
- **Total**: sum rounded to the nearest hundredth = 1.90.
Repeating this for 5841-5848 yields 1.97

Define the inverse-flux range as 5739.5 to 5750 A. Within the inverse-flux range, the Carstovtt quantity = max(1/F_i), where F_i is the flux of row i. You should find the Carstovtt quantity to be 0.645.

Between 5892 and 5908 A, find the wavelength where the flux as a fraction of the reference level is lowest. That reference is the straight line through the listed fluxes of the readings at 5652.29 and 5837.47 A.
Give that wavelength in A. 5899.63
